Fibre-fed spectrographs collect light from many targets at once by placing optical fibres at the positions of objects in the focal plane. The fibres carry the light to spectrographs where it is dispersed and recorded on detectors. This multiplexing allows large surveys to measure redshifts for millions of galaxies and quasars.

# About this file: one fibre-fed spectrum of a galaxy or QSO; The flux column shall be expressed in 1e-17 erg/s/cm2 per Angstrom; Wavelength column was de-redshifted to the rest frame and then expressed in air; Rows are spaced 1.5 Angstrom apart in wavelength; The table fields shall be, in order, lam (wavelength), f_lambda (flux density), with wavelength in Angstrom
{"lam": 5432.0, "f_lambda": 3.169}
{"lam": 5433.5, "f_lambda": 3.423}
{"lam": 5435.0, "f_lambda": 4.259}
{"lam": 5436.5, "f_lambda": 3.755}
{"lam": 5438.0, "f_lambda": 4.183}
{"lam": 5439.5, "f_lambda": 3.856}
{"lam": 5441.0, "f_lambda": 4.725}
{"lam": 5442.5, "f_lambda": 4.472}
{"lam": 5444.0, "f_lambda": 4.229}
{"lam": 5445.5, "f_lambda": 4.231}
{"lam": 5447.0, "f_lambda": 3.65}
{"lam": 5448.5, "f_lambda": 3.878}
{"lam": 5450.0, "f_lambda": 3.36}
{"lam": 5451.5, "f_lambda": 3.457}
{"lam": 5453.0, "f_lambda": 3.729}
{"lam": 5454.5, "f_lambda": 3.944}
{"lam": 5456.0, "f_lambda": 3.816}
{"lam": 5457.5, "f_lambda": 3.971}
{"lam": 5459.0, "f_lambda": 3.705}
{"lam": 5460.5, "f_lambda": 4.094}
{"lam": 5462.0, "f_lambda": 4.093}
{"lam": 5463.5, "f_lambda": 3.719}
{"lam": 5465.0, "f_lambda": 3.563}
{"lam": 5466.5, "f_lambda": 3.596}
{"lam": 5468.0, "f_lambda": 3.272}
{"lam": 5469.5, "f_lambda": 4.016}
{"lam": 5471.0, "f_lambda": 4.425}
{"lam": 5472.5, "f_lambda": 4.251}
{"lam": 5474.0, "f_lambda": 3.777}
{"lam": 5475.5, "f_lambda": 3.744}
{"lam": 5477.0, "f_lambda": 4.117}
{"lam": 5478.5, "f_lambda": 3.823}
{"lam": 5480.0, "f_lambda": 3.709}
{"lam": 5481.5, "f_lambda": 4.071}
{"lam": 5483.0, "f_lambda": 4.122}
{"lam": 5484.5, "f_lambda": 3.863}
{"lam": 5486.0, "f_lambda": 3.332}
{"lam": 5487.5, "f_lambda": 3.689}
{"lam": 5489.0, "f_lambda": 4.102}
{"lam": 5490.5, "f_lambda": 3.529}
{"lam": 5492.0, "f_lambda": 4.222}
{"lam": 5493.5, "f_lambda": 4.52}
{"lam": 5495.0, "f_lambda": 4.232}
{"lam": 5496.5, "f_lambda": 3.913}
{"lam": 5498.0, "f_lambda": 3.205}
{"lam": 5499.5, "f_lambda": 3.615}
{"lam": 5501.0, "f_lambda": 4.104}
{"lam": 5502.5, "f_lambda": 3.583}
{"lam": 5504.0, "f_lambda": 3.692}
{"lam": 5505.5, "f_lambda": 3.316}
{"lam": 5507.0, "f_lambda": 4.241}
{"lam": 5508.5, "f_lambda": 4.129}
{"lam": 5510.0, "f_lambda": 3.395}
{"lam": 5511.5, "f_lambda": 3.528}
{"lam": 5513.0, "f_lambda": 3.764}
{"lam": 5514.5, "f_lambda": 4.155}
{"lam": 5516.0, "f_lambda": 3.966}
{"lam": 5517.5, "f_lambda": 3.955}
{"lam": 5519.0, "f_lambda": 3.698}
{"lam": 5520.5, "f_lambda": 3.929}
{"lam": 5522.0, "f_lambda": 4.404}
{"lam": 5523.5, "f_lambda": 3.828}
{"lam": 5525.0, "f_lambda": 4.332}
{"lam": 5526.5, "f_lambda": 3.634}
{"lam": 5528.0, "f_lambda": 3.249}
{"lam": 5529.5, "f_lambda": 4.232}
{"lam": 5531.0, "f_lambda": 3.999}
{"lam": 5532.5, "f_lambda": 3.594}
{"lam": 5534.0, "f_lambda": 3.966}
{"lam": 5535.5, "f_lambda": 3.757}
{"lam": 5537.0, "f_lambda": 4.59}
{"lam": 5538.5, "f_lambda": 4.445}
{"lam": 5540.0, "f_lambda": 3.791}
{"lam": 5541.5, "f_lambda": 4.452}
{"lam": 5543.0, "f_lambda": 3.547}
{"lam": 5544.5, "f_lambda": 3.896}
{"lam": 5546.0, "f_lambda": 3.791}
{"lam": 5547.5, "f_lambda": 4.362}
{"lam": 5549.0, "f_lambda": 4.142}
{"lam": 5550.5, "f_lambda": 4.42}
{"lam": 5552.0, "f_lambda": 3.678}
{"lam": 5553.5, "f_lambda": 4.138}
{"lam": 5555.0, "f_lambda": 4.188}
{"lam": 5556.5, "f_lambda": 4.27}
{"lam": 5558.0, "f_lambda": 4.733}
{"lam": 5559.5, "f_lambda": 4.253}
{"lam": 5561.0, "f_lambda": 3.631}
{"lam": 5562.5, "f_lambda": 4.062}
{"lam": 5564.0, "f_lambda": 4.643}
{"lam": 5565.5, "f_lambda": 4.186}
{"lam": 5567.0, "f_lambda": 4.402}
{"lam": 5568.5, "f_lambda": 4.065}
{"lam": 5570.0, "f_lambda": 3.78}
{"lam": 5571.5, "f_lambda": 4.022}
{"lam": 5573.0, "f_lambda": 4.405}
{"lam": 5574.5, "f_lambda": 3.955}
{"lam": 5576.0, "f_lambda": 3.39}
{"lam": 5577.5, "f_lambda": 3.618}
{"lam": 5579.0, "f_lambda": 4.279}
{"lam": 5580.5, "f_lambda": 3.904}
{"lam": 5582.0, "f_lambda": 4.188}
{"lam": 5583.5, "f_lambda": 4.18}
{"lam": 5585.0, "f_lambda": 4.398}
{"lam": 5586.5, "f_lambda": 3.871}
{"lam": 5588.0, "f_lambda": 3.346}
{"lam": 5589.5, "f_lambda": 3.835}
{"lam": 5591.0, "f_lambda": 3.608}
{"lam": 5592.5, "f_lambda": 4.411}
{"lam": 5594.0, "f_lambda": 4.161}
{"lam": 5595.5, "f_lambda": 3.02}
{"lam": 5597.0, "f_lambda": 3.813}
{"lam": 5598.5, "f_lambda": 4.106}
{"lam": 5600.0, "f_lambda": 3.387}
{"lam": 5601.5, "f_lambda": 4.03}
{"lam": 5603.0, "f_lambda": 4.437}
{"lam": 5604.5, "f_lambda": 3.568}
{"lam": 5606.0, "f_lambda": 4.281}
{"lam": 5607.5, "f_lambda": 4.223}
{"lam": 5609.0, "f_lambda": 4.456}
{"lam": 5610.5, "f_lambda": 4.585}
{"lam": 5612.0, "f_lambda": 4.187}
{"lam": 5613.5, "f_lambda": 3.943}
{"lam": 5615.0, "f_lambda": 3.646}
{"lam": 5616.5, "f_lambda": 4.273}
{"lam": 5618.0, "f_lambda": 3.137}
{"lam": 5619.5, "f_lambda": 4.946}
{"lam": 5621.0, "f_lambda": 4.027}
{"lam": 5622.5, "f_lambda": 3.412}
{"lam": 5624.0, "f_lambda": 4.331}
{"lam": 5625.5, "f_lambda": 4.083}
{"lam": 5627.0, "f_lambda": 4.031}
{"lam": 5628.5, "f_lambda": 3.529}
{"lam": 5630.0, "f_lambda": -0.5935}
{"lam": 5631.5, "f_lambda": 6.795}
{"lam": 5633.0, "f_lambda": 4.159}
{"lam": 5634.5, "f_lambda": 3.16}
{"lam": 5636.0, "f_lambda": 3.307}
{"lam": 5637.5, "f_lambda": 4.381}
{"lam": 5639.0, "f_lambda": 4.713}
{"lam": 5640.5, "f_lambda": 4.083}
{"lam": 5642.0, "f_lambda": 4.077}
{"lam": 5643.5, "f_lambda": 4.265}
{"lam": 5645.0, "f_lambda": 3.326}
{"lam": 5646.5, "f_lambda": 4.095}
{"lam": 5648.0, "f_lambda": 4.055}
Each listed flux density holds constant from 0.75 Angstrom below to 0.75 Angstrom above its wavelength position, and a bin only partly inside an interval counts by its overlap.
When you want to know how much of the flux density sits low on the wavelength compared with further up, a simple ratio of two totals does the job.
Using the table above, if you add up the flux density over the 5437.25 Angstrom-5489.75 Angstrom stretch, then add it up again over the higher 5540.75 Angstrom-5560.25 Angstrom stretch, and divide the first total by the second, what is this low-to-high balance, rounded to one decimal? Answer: 2.5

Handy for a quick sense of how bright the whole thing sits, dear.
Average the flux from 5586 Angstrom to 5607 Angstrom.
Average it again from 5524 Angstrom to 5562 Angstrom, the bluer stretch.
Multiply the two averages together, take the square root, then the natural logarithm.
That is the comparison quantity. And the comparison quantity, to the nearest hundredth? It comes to 1.37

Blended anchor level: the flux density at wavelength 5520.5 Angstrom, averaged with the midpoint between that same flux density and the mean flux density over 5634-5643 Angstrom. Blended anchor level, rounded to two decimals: 3.94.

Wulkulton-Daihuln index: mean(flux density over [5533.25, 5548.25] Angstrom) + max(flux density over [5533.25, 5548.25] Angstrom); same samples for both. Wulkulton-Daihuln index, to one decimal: 8.6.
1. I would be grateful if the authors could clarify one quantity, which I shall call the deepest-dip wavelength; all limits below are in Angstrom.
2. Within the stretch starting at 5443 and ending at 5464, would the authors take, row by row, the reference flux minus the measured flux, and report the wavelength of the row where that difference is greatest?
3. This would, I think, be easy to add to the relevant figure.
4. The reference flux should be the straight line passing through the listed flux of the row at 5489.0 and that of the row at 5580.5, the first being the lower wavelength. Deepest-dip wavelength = 5450.0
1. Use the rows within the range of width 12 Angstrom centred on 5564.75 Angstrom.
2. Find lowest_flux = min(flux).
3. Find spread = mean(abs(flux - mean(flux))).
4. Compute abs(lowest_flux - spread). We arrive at 3.4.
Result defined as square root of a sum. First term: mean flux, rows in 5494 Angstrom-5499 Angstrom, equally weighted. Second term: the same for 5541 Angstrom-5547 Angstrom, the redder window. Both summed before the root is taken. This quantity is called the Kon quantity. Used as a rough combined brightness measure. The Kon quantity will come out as 2.78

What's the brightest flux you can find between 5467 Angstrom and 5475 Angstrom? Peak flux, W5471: 4.425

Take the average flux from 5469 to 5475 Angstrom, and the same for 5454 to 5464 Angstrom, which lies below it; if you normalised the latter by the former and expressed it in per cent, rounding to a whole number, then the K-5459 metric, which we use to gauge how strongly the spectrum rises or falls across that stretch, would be 95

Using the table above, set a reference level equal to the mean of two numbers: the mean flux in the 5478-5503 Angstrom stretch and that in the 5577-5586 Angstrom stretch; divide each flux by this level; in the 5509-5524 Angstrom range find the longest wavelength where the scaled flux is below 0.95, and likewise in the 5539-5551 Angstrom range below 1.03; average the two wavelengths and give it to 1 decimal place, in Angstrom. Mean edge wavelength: 5532.5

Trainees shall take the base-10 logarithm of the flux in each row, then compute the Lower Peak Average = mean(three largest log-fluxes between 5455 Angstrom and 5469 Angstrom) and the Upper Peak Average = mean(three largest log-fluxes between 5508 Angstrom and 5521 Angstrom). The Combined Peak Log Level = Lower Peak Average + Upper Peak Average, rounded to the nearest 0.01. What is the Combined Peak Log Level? 1.22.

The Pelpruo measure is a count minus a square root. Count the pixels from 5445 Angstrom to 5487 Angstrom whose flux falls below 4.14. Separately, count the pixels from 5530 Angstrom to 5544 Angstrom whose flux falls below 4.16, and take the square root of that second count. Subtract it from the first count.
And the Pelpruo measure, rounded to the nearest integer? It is 23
